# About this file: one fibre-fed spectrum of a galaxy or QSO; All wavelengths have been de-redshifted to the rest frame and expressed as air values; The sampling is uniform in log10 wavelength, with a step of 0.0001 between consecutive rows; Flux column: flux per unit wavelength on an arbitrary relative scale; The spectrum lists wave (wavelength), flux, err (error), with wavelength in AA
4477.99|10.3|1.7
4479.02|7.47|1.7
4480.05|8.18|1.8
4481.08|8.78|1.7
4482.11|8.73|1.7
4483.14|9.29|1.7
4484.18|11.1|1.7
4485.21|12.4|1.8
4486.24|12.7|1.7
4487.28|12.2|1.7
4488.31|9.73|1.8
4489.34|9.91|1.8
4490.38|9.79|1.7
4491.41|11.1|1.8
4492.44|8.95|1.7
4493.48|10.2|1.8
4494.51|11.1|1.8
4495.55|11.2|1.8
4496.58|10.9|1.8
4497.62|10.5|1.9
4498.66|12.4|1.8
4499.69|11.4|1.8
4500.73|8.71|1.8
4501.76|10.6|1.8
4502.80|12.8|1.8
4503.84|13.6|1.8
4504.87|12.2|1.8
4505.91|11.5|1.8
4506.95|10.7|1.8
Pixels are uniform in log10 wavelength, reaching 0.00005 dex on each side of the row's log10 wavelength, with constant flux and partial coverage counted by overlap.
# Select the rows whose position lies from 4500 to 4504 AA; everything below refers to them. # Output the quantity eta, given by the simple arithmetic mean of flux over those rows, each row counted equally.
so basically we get 11.4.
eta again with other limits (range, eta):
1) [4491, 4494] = 10.1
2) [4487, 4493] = 10.3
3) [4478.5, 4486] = 9.4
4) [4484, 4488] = 12.1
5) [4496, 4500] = 11.3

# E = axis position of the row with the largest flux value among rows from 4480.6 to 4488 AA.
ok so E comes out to 4486.24 AA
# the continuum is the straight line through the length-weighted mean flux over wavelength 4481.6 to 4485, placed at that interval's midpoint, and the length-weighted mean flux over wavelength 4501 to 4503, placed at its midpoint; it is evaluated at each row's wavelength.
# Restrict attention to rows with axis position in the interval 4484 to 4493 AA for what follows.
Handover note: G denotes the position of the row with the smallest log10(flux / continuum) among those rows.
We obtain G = 4492.44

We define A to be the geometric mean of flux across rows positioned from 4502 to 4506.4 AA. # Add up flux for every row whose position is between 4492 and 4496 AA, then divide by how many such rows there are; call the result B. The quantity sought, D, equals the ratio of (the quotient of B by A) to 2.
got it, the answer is 0.414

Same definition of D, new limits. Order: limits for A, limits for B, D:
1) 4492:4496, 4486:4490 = 0.539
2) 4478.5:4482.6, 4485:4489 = 0.711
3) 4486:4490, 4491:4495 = 0.468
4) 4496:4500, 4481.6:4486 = 0.460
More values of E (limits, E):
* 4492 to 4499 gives 4498.66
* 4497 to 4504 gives 4503.84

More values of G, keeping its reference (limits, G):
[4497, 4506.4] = 4500.73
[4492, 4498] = 4492.44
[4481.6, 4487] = 4482.11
